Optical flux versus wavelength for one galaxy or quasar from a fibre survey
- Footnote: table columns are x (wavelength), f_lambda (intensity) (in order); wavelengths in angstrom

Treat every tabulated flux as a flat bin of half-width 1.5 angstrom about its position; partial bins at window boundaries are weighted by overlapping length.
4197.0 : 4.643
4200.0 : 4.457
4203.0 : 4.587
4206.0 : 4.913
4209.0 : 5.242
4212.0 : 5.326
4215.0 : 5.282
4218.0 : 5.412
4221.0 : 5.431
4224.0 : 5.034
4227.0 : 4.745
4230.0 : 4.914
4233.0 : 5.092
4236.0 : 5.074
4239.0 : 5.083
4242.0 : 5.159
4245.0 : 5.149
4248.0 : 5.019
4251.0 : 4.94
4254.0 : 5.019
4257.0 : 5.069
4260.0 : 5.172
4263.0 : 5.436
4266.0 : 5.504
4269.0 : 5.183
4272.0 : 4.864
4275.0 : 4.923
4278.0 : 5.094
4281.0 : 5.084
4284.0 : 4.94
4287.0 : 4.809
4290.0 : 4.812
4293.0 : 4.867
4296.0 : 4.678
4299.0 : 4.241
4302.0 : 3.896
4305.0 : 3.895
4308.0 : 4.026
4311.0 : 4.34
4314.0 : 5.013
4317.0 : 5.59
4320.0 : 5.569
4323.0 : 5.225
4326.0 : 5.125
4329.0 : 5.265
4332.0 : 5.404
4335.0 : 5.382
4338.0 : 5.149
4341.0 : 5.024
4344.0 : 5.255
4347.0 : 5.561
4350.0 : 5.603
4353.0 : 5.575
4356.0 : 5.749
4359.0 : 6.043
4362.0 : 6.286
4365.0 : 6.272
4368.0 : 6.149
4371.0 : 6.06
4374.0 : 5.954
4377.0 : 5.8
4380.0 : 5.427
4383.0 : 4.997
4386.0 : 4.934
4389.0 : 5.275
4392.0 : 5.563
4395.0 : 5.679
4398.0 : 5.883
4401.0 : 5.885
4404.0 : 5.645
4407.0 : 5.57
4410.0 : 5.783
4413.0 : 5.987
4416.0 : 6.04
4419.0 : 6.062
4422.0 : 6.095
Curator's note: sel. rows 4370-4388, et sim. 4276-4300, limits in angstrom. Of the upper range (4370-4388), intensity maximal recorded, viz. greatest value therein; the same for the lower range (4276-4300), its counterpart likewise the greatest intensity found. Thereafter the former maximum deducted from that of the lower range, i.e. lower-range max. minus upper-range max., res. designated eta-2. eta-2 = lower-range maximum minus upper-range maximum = -1.0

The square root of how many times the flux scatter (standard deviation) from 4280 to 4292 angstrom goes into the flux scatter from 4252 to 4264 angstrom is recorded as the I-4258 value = 1.2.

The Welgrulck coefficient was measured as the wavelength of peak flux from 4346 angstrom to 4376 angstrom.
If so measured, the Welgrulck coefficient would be 4362.0 angstrom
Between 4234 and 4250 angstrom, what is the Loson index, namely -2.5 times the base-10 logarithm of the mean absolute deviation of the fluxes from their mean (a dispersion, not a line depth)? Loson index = 3.35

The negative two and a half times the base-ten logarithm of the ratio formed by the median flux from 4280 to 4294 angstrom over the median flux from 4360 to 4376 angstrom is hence 0.3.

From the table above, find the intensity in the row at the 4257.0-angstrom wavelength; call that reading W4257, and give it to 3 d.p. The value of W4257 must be 5.069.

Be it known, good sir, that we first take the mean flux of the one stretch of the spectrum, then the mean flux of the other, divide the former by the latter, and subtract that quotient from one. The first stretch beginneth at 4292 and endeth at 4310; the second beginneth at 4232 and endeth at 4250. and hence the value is 0.16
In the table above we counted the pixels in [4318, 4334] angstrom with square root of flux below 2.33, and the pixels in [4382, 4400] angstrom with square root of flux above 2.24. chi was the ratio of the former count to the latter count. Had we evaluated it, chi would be 1.0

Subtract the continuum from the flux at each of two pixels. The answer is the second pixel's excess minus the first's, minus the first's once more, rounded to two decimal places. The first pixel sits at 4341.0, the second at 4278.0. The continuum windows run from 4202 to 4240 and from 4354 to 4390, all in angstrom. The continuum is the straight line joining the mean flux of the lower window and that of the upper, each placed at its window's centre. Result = 0.93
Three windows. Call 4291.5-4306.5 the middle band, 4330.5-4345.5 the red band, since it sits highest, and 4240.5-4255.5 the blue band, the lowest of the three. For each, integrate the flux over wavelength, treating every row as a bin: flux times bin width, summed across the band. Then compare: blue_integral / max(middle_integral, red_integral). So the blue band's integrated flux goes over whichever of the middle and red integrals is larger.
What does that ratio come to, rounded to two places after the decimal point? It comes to 0.96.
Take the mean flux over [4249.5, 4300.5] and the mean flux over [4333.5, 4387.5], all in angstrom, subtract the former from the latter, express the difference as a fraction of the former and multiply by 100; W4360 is 13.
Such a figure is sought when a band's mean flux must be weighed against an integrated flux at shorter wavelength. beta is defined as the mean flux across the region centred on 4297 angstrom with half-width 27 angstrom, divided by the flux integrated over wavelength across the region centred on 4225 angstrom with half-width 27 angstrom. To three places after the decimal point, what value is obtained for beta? 0.018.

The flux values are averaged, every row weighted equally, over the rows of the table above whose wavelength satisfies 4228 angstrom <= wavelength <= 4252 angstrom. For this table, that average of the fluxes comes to 5.05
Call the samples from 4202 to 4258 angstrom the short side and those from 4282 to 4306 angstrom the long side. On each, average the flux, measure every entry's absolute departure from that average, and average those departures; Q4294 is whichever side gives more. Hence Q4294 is 0.38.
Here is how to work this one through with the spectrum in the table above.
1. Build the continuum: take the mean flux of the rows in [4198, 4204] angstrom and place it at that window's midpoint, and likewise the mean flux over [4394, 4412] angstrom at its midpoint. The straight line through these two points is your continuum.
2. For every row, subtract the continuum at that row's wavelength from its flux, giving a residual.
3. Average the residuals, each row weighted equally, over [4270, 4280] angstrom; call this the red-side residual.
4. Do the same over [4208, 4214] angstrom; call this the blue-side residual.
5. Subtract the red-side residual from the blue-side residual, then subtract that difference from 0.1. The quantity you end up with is -0.6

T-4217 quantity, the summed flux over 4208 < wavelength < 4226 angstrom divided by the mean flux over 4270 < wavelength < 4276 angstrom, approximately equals 6.5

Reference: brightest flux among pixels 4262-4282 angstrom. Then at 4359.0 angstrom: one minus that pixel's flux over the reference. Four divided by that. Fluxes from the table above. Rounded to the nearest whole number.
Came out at -41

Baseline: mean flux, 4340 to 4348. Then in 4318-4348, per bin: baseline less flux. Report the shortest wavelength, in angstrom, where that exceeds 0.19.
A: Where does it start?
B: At 4341.0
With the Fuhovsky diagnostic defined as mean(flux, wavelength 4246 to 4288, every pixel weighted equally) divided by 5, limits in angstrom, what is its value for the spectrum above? 1.02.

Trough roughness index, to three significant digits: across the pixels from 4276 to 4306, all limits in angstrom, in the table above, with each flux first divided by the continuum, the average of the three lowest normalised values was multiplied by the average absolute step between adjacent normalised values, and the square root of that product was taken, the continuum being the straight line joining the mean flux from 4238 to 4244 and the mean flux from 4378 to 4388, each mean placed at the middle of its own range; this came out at 0.149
